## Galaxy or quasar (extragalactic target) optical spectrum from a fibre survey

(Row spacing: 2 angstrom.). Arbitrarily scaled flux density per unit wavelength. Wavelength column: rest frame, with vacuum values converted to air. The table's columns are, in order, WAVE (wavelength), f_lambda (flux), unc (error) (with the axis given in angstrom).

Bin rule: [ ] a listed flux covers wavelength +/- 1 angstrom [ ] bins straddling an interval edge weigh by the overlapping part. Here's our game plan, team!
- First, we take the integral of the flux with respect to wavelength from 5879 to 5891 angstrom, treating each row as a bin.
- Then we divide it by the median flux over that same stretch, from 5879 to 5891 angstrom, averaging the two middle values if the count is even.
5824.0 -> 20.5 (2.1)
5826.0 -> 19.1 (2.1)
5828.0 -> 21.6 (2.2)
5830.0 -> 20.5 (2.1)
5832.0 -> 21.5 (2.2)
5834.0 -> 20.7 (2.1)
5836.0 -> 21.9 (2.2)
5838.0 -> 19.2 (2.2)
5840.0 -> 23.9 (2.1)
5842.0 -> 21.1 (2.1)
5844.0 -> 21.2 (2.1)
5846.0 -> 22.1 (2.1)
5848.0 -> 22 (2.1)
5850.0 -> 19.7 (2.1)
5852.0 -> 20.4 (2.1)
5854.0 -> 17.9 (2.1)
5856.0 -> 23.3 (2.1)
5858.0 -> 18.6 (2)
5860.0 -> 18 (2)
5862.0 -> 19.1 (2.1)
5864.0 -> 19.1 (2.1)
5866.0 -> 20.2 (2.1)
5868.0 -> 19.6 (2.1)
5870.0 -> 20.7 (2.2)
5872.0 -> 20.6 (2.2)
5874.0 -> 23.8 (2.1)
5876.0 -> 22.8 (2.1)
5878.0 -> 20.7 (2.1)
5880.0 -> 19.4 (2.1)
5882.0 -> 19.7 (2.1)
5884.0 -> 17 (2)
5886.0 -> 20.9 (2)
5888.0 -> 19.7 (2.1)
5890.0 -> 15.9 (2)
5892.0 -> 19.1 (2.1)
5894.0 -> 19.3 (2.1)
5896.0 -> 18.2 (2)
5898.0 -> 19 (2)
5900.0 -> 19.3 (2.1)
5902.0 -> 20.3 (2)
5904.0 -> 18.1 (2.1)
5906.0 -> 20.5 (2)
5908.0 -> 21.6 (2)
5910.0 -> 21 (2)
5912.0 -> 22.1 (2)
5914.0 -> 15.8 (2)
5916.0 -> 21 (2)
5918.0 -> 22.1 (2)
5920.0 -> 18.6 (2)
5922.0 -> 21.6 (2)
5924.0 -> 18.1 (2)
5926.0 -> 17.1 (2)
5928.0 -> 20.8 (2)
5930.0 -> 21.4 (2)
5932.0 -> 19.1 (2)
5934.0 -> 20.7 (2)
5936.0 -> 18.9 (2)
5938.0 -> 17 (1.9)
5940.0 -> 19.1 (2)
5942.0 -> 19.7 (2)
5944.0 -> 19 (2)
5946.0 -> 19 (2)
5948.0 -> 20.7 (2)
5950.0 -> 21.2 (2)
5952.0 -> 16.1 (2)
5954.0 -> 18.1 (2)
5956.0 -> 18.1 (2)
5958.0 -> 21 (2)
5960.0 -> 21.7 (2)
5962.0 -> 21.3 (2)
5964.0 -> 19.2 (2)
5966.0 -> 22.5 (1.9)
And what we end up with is 11.5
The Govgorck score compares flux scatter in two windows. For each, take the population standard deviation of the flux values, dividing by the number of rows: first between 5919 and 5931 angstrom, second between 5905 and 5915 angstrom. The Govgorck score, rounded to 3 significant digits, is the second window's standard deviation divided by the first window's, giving 1.30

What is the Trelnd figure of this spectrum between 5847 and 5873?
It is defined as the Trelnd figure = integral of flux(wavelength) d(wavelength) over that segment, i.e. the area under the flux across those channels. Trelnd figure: 518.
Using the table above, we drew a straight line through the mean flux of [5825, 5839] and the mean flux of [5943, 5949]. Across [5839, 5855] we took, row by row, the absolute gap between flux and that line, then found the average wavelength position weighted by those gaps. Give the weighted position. 5846.3 angstrom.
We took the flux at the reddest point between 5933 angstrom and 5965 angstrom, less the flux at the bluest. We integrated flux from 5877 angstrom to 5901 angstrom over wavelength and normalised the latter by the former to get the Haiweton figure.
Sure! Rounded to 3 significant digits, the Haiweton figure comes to -304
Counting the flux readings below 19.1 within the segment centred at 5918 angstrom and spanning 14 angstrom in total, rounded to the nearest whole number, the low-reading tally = 3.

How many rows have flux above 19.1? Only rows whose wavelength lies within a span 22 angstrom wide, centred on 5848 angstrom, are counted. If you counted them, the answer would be 9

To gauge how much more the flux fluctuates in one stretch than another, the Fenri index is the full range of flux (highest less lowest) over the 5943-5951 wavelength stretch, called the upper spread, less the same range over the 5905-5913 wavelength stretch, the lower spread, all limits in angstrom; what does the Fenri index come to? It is 0.6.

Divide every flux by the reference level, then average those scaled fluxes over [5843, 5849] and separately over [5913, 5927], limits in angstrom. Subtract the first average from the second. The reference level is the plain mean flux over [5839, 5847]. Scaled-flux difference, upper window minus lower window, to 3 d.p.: -0.117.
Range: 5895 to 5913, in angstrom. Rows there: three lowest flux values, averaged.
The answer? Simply 18.4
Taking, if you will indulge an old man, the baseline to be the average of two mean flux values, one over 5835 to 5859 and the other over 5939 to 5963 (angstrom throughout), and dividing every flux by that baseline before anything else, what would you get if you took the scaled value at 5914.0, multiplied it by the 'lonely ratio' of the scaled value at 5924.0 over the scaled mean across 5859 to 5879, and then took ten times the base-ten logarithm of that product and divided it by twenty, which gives -0.081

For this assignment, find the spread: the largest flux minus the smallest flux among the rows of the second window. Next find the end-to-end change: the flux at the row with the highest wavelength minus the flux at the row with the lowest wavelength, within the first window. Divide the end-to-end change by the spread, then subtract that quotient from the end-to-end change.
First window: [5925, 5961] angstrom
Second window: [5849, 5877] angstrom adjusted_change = 3.8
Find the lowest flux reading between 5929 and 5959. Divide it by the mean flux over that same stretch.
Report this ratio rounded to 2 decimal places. 0.84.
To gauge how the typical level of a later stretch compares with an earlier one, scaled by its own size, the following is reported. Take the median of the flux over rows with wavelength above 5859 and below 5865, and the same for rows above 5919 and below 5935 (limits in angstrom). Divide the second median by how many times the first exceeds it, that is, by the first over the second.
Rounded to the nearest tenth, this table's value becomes 20.7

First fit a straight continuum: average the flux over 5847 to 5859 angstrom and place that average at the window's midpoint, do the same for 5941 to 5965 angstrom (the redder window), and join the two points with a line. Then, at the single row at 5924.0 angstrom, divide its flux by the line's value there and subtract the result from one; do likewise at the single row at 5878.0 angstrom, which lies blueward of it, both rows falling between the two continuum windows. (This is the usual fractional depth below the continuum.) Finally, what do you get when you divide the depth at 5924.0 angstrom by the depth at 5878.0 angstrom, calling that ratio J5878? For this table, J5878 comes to -3.1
